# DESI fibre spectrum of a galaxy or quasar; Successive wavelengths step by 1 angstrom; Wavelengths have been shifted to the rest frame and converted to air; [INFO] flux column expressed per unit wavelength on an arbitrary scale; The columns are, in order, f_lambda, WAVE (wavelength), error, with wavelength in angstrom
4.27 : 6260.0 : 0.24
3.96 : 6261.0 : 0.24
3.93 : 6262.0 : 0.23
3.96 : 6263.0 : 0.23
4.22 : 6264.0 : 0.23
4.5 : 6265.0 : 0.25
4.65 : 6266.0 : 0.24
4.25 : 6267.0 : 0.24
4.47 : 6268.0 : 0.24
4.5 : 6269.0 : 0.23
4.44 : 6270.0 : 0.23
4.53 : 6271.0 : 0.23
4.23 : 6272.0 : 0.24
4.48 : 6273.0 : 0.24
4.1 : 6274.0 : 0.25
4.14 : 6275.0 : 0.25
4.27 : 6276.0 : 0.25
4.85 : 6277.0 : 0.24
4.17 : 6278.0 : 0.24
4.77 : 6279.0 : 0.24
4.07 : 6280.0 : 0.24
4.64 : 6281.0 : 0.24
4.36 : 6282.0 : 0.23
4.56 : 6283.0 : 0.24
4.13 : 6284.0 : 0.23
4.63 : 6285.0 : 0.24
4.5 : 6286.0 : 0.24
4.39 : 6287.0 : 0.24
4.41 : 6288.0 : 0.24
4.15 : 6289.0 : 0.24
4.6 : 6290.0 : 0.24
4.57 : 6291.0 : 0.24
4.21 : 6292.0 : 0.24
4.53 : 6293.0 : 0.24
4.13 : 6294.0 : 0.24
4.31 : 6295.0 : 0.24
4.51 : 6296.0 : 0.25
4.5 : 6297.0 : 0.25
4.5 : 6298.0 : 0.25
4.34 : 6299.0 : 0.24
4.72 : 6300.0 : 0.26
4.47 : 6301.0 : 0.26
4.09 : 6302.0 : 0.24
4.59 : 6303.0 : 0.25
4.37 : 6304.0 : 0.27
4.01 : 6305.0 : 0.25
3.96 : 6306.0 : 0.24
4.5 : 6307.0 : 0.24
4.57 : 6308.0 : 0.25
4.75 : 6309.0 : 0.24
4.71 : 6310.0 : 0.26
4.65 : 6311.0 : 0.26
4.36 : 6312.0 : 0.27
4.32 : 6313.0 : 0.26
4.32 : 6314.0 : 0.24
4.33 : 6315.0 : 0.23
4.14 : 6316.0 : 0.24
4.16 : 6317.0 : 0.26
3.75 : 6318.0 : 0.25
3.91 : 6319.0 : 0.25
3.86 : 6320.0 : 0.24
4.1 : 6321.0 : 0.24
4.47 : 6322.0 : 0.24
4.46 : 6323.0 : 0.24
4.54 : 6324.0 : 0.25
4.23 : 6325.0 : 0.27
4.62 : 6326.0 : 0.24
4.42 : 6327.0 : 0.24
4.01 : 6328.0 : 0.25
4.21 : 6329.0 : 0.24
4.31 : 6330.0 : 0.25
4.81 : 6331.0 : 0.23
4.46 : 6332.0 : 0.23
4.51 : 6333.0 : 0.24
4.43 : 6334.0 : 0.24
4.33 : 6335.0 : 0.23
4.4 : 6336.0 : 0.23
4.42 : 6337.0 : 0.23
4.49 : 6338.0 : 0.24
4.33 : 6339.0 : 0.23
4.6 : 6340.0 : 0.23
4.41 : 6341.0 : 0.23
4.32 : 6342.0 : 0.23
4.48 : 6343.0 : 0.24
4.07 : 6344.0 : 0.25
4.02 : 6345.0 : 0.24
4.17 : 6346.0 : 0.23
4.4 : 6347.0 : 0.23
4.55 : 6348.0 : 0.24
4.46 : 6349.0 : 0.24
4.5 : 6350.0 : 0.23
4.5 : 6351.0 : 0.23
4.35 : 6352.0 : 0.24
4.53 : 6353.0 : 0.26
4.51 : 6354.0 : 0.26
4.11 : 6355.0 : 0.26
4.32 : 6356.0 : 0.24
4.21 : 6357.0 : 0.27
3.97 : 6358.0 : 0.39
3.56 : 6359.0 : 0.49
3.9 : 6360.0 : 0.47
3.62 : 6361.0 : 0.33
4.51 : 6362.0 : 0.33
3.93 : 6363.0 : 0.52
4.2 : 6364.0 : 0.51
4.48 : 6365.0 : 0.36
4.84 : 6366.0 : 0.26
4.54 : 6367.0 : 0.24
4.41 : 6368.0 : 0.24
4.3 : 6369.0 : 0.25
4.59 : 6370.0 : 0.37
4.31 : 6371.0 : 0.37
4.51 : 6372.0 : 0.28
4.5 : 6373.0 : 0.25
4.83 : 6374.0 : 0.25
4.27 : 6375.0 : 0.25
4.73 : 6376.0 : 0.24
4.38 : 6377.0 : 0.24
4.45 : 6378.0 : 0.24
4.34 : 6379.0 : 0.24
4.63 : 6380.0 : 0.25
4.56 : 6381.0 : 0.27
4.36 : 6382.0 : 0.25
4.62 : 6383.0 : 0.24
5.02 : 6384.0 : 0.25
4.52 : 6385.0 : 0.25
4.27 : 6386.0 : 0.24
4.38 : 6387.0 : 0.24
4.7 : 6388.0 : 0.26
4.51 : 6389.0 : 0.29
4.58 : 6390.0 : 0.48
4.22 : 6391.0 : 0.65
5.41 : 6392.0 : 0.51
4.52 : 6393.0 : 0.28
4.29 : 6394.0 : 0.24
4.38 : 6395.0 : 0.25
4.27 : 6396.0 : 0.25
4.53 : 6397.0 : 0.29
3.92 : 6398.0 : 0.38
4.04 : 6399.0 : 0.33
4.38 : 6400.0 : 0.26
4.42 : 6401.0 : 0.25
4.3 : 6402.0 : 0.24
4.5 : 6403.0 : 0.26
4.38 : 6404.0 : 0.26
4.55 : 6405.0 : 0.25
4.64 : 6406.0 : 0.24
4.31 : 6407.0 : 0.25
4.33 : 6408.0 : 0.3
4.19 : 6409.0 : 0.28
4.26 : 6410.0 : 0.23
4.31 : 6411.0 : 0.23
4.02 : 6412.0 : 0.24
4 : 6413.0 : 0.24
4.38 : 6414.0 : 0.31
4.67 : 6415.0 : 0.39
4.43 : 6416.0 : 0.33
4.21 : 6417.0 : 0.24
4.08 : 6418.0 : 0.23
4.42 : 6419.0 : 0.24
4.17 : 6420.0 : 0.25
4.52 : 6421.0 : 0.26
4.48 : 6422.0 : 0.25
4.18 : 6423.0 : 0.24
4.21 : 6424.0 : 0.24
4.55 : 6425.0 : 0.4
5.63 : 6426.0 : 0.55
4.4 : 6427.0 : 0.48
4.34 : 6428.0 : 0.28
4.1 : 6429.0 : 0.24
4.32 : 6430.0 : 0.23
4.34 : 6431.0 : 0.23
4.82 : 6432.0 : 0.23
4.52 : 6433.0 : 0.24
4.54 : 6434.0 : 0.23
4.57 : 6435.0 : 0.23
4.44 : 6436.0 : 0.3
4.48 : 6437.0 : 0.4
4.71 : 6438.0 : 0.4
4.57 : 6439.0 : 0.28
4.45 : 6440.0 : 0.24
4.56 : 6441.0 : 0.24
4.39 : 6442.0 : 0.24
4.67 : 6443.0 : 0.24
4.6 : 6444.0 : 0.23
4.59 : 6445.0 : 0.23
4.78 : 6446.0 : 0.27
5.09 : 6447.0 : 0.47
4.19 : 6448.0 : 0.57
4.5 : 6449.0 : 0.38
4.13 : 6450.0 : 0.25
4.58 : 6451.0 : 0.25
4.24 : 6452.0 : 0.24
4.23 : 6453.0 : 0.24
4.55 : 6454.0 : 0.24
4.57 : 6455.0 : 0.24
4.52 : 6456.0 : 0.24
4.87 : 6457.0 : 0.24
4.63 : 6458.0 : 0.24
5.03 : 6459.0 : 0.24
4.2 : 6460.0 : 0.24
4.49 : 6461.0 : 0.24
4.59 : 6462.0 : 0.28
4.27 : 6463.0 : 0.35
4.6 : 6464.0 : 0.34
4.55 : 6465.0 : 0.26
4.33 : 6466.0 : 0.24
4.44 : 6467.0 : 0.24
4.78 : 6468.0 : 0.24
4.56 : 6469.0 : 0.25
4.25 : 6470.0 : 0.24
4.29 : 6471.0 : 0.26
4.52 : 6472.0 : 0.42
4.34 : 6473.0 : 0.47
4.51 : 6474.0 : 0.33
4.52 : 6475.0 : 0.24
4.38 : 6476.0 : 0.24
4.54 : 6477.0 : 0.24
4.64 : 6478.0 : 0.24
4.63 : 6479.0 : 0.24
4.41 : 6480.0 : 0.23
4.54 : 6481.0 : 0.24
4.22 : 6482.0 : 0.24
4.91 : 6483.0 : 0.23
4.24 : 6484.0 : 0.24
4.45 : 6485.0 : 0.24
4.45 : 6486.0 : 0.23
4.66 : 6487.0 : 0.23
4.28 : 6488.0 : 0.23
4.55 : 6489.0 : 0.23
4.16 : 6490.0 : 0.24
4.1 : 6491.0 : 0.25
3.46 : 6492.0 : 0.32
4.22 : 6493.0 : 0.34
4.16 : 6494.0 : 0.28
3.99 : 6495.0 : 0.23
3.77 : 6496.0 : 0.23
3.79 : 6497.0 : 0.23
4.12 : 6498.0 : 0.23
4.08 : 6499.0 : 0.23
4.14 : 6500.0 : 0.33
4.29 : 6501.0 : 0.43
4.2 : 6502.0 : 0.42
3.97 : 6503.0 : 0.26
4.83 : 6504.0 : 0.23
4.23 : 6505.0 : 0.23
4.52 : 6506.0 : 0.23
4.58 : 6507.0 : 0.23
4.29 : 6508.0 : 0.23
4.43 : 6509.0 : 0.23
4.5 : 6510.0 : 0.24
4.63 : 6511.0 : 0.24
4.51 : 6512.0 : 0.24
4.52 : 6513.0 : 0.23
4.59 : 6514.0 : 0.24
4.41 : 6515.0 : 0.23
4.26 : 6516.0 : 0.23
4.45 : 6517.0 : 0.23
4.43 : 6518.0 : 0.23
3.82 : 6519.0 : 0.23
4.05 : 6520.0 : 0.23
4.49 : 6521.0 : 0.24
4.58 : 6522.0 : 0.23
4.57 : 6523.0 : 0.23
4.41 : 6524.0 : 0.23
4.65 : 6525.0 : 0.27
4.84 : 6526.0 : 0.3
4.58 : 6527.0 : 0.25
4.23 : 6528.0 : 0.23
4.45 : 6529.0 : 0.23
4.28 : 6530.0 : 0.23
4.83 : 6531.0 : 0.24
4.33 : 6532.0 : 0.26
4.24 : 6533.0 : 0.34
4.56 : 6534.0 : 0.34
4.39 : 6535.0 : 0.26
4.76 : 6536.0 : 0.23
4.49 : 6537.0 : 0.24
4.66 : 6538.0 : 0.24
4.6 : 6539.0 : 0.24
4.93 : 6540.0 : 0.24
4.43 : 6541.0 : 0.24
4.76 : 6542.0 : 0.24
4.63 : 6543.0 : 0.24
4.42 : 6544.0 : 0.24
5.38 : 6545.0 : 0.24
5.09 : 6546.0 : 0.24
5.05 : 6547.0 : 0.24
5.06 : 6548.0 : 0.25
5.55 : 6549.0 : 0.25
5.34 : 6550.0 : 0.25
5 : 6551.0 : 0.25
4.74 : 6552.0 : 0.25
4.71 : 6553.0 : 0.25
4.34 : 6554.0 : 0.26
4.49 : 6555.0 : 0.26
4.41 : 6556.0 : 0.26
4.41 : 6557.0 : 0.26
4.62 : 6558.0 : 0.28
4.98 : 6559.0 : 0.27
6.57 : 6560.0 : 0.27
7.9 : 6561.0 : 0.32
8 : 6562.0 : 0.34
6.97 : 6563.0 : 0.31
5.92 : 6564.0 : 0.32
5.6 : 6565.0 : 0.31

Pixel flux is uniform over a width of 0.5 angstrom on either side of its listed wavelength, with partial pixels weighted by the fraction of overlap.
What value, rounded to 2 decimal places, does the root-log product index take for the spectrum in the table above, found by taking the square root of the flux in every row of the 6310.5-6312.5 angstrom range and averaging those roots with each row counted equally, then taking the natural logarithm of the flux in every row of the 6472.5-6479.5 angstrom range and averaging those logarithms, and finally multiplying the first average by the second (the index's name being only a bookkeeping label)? 3.20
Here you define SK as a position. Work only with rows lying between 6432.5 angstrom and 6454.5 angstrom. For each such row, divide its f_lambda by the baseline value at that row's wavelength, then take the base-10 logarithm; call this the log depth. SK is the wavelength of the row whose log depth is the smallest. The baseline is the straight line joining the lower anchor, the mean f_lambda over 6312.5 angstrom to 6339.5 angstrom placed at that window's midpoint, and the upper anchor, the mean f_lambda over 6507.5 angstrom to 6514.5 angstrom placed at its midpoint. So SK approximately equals 6450.0 angstrom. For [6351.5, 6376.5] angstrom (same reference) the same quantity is 6359.0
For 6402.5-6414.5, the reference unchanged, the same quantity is 6413.0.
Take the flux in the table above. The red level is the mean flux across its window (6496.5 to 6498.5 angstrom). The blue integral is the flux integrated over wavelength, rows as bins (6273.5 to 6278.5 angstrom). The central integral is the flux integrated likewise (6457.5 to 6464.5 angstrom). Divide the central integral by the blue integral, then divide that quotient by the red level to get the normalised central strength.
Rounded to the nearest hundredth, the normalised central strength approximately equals 0.37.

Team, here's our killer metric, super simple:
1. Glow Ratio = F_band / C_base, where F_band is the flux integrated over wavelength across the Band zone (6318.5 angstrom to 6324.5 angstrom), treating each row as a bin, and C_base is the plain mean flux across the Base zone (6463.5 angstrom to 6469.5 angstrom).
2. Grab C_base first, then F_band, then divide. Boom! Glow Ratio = 5.58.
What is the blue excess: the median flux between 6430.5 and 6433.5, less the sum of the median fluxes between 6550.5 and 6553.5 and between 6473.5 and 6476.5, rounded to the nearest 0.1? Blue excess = -4.7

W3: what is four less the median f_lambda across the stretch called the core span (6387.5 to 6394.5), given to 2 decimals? -0.52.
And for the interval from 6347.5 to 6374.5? -0.46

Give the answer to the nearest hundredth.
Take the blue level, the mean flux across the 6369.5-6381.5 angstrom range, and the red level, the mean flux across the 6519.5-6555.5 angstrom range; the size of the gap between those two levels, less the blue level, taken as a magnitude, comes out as 4.35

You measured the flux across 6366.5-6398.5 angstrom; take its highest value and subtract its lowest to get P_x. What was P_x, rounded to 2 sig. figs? 1.5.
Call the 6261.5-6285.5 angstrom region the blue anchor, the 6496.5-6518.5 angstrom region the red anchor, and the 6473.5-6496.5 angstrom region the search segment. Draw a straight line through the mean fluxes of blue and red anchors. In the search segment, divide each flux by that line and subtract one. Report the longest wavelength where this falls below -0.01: 6496.0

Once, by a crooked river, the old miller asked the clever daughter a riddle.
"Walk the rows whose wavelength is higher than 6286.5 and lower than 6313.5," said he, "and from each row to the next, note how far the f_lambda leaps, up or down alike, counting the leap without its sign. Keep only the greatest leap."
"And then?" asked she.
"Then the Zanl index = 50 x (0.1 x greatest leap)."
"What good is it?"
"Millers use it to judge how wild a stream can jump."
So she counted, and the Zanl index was 2.7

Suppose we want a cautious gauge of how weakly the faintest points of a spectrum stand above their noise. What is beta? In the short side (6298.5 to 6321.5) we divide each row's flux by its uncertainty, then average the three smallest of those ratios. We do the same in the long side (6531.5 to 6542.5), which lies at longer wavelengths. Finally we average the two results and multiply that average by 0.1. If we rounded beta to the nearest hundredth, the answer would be 1.49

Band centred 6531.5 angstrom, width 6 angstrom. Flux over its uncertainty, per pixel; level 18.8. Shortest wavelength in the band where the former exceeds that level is 6529.0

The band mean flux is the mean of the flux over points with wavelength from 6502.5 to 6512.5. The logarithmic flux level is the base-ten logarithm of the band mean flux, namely 0.648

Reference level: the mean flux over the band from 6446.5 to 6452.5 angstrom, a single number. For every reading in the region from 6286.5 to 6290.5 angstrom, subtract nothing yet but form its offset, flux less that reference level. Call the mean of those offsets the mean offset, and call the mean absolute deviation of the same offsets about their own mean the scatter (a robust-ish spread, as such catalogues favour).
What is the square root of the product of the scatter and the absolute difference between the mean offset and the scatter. 0.15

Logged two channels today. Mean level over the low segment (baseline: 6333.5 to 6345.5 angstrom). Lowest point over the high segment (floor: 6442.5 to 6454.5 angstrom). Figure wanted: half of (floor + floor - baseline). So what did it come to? 1.95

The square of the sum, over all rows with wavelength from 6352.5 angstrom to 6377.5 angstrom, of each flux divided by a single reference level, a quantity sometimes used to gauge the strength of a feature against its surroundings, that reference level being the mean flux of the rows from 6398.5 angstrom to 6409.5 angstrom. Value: 612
